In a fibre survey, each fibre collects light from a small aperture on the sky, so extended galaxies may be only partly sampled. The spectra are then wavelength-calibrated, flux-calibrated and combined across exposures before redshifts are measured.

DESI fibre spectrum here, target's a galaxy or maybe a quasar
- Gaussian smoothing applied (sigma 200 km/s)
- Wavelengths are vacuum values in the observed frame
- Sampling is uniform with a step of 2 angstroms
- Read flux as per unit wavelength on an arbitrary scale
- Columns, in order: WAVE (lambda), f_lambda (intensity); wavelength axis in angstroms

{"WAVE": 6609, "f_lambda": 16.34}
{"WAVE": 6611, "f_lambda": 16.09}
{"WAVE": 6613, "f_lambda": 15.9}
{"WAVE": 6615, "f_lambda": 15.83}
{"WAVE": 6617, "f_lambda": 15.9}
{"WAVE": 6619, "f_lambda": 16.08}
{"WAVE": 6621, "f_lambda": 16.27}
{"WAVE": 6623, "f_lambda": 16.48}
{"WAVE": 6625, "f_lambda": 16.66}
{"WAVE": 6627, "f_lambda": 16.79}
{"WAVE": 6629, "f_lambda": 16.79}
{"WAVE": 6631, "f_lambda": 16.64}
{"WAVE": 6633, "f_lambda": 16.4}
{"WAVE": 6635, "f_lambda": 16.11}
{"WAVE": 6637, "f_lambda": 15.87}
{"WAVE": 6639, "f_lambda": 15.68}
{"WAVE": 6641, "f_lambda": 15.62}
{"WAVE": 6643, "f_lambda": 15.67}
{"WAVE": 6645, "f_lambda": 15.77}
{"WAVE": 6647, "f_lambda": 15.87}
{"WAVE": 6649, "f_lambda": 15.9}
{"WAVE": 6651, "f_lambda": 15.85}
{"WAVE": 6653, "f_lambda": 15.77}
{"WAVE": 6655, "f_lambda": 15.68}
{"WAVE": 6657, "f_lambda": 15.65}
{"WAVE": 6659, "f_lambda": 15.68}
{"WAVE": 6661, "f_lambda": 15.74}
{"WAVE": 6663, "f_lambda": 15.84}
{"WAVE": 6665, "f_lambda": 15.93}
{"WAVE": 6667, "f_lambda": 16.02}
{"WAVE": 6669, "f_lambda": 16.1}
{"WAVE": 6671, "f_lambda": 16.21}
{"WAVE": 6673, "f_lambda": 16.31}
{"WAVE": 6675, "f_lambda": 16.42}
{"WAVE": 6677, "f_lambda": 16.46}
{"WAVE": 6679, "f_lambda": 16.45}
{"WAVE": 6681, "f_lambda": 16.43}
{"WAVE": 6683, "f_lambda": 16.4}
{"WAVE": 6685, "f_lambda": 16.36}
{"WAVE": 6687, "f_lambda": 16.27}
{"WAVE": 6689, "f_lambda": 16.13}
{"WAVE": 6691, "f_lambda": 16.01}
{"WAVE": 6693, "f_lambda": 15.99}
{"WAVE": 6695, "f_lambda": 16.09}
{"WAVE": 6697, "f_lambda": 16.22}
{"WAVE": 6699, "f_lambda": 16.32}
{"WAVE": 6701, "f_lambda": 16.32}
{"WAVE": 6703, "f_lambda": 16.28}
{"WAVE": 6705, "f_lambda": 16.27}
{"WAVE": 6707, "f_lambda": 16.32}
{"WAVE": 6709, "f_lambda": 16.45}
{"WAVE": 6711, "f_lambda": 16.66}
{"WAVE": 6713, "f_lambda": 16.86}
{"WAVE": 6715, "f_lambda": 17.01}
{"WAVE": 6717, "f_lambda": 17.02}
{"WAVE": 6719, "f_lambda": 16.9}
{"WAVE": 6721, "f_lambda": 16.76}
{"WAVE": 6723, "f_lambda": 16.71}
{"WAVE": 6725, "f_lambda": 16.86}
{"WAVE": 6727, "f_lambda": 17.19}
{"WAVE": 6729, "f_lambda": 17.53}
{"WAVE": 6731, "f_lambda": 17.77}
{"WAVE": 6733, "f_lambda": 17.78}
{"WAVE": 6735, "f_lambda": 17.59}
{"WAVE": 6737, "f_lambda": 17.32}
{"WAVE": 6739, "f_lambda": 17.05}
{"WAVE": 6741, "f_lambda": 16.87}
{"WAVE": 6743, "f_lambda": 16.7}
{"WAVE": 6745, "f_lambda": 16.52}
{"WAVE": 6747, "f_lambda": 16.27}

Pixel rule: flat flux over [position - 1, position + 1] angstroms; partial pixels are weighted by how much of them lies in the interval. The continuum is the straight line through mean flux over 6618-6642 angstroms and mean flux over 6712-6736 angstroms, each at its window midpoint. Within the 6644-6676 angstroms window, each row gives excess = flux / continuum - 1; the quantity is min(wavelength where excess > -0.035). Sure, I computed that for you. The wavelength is 6647 angstroms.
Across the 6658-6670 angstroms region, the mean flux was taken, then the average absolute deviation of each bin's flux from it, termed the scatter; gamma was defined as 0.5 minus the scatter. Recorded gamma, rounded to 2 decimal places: 0.37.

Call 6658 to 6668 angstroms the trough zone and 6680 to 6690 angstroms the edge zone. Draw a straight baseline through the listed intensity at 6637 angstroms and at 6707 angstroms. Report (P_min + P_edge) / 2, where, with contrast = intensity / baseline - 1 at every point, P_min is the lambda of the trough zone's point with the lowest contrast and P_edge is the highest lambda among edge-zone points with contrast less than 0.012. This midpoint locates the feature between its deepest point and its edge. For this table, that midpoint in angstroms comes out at 6674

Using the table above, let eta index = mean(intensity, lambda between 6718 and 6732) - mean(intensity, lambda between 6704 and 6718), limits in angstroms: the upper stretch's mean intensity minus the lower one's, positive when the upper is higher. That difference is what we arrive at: 0.4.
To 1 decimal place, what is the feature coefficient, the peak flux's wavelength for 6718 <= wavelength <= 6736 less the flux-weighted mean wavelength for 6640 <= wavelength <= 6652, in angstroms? 87.0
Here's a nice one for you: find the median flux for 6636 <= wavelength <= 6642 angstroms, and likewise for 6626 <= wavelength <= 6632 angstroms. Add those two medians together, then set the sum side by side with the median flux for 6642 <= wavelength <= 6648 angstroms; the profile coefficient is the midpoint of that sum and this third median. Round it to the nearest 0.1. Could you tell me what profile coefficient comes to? 24.1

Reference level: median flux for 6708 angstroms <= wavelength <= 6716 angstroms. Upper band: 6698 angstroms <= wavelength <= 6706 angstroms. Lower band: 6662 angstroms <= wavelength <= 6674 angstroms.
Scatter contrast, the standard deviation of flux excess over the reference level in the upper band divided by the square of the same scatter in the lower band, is 1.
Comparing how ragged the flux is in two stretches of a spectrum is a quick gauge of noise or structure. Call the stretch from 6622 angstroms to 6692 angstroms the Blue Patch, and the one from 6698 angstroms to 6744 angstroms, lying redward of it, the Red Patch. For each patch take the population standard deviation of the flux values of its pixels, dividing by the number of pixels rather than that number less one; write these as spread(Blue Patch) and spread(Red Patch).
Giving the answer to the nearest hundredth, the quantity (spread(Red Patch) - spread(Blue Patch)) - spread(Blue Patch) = -0.24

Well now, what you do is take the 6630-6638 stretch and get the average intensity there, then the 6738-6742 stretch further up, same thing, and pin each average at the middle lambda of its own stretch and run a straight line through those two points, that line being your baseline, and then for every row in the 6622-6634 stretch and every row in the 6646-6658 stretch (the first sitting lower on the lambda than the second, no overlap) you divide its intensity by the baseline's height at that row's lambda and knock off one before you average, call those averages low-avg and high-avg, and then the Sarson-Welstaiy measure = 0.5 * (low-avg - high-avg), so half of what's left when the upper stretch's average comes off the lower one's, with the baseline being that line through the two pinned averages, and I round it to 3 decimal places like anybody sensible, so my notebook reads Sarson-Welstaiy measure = 0.031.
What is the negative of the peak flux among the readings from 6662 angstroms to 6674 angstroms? -16.3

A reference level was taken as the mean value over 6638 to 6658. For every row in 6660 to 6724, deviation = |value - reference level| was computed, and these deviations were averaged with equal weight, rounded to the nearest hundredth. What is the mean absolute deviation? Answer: 0.61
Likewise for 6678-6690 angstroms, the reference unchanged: 0.59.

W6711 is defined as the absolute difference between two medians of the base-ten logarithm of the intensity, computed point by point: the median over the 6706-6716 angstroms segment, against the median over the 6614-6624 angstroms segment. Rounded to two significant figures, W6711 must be 0.015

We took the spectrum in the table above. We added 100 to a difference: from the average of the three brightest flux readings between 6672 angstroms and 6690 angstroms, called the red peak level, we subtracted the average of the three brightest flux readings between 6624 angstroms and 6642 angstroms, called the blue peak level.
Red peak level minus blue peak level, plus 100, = 100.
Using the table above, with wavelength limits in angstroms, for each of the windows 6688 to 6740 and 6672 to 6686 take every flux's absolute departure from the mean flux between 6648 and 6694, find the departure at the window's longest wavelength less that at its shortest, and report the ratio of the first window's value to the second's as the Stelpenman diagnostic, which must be 18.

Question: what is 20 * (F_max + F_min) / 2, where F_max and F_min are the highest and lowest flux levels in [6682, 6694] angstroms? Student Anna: 324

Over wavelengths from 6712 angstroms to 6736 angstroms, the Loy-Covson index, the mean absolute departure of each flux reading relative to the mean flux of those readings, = 0.34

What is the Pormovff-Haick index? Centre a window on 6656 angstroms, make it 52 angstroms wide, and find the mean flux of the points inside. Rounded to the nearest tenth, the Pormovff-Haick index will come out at 16.0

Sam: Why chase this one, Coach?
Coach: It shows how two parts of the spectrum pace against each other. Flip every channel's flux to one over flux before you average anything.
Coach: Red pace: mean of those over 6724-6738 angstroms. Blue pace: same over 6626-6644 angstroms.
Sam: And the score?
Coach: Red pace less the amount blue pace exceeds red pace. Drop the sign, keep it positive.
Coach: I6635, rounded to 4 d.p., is 0.0529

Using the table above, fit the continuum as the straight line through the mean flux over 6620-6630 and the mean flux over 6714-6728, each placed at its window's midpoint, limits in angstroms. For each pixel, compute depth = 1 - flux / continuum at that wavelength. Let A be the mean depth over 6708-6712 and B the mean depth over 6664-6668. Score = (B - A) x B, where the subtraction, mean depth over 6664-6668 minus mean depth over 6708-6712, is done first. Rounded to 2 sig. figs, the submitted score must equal 0.0012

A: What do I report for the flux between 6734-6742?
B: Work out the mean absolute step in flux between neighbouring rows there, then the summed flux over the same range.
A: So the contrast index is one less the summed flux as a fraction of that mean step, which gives -286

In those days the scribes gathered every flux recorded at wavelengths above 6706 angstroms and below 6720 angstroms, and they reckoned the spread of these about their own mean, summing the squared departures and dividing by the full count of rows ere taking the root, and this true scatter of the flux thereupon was 0.26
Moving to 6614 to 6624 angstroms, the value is 0.24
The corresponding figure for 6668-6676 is 0.12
